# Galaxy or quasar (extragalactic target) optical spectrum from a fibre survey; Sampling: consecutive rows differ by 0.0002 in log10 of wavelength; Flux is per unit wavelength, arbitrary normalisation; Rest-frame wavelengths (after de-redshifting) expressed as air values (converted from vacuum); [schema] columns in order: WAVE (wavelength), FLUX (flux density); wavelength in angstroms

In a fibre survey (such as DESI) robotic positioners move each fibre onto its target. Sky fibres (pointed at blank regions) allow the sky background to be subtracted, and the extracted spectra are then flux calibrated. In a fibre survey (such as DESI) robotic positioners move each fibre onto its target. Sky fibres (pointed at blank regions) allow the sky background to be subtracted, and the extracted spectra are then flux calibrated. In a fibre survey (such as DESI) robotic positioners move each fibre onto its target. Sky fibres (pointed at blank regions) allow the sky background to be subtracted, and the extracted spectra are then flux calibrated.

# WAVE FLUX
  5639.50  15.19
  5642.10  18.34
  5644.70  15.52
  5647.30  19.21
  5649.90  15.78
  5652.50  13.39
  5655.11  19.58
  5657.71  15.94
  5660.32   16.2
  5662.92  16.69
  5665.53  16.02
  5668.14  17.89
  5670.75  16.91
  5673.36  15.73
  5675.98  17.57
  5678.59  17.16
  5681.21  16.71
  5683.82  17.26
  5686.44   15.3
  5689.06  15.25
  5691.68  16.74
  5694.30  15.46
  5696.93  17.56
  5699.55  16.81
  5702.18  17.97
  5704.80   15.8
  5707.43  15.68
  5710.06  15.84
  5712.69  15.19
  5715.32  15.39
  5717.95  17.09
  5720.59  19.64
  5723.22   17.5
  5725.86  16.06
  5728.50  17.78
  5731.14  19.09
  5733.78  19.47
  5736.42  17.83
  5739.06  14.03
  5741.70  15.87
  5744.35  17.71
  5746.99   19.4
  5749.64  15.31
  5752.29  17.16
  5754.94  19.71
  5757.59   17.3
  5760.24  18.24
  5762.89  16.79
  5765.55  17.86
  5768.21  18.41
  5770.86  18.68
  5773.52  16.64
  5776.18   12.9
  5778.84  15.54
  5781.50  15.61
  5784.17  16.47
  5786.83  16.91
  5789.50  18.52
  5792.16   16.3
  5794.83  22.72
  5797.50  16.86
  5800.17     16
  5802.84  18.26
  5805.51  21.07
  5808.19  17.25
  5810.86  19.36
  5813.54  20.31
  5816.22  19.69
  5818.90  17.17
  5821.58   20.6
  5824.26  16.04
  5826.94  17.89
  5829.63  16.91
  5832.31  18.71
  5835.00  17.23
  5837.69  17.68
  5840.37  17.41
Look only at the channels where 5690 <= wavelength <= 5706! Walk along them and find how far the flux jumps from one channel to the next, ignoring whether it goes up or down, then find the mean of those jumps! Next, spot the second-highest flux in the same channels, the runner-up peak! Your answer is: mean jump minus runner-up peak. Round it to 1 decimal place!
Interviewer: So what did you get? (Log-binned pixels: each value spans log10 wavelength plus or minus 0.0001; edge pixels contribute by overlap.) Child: -16.1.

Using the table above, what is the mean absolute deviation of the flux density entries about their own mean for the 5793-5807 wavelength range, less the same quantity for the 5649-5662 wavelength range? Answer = 1.0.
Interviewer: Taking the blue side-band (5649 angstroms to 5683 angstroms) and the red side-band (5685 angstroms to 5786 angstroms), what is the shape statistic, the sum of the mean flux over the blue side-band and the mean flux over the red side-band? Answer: 33.5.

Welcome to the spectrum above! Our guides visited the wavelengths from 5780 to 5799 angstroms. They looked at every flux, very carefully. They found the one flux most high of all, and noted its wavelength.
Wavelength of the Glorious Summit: 5794.83 angstroms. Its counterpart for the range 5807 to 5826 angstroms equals 5821.58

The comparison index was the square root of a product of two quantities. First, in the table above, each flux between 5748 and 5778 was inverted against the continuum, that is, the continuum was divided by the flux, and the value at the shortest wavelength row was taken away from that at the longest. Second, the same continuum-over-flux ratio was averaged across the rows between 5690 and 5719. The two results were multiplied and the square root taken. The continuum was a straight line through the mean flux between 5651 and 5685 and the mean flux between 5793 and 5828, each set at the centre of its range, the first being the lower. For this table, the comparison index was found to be 0.51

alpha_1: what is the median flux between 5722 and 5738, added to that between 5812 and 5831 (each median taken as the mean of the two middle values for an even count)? 35.7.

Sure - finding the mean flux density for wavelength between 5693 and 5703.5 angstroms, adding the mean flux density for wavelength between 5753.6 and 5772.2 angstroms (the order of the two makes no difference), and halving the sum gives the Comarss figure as 17.5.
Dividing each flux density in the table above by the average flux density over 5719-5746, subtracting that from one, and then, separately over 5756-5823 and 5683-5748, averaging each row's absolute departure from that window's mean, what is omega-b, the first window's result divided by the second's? 1.3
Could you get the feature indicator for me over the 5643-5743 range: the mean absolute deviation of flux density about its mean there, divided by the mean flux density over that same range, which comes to 0.070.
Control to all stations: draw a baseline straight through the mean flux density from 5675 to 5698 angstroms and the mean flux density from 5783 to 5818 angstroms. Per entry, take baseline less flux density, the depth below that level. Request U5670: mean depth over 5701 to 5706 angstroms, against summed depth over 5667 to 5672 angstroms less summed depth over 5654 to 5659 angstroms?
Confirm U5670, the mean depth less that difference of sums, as -1.2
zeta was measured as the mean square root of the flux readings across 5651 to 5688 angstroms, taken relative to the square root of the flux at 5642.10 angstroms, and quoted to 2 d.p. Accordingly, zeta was 0.95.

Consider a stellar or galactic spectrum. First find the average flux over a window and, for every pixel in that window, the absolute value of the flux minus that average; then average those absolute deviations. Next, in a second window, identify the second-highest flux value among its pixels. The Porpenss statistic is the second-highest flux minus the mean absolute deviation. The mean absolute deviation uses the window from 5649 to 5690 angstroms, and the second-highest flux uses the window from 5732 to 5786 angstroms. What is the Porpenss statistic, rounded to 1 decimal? 18.5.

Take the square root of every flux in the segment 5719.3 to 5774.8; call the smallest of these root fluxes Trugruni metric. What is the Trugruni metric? 3.75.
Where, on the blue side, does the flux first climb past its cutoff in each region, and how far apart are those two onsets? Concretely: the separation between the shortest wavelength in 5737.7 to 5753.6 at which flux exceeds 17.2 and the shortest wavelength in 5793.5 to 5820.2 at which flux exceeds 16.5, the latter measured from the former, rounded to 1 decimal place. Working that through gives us 50.5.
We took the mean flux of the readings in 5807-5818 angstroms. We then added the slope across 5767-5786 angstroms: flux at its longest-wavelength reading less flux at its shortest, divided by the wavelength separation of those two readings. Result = 19.0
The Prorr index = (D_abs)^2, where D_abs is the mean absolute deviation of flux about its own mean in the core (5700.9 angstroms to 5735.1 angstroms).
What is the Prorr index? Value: 1.8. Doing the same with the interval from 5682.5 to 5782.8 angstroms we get 1.7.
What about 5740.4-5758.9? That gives 1.5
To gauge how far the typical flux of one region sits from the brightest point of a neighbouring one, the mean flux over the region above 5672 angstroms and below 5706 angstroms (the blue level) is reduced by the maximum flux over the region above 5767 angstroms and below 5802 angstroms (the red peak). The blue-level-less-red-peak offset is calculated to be -6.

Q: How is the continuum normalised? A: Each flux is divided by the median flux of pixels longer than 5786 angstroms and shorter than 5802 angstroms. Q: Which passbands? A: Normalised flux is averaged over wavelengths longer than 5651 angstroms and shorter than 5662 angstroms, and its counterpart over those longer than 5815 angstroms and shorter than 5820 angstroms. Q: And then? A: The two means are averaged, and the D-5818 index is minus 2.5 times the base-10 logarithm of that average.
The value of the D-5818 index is -0.03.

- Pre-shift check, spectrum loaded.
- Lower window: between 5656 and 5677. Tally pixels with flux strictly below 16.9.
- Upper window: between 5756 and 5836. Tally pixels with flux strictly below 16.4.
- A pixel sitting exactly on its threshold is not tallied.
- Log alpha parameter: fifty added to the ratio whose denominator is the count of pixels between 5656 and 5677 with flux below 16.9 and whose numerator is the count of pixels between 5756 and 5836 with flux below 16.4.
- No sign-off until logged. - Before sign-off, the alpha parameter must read 51.2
